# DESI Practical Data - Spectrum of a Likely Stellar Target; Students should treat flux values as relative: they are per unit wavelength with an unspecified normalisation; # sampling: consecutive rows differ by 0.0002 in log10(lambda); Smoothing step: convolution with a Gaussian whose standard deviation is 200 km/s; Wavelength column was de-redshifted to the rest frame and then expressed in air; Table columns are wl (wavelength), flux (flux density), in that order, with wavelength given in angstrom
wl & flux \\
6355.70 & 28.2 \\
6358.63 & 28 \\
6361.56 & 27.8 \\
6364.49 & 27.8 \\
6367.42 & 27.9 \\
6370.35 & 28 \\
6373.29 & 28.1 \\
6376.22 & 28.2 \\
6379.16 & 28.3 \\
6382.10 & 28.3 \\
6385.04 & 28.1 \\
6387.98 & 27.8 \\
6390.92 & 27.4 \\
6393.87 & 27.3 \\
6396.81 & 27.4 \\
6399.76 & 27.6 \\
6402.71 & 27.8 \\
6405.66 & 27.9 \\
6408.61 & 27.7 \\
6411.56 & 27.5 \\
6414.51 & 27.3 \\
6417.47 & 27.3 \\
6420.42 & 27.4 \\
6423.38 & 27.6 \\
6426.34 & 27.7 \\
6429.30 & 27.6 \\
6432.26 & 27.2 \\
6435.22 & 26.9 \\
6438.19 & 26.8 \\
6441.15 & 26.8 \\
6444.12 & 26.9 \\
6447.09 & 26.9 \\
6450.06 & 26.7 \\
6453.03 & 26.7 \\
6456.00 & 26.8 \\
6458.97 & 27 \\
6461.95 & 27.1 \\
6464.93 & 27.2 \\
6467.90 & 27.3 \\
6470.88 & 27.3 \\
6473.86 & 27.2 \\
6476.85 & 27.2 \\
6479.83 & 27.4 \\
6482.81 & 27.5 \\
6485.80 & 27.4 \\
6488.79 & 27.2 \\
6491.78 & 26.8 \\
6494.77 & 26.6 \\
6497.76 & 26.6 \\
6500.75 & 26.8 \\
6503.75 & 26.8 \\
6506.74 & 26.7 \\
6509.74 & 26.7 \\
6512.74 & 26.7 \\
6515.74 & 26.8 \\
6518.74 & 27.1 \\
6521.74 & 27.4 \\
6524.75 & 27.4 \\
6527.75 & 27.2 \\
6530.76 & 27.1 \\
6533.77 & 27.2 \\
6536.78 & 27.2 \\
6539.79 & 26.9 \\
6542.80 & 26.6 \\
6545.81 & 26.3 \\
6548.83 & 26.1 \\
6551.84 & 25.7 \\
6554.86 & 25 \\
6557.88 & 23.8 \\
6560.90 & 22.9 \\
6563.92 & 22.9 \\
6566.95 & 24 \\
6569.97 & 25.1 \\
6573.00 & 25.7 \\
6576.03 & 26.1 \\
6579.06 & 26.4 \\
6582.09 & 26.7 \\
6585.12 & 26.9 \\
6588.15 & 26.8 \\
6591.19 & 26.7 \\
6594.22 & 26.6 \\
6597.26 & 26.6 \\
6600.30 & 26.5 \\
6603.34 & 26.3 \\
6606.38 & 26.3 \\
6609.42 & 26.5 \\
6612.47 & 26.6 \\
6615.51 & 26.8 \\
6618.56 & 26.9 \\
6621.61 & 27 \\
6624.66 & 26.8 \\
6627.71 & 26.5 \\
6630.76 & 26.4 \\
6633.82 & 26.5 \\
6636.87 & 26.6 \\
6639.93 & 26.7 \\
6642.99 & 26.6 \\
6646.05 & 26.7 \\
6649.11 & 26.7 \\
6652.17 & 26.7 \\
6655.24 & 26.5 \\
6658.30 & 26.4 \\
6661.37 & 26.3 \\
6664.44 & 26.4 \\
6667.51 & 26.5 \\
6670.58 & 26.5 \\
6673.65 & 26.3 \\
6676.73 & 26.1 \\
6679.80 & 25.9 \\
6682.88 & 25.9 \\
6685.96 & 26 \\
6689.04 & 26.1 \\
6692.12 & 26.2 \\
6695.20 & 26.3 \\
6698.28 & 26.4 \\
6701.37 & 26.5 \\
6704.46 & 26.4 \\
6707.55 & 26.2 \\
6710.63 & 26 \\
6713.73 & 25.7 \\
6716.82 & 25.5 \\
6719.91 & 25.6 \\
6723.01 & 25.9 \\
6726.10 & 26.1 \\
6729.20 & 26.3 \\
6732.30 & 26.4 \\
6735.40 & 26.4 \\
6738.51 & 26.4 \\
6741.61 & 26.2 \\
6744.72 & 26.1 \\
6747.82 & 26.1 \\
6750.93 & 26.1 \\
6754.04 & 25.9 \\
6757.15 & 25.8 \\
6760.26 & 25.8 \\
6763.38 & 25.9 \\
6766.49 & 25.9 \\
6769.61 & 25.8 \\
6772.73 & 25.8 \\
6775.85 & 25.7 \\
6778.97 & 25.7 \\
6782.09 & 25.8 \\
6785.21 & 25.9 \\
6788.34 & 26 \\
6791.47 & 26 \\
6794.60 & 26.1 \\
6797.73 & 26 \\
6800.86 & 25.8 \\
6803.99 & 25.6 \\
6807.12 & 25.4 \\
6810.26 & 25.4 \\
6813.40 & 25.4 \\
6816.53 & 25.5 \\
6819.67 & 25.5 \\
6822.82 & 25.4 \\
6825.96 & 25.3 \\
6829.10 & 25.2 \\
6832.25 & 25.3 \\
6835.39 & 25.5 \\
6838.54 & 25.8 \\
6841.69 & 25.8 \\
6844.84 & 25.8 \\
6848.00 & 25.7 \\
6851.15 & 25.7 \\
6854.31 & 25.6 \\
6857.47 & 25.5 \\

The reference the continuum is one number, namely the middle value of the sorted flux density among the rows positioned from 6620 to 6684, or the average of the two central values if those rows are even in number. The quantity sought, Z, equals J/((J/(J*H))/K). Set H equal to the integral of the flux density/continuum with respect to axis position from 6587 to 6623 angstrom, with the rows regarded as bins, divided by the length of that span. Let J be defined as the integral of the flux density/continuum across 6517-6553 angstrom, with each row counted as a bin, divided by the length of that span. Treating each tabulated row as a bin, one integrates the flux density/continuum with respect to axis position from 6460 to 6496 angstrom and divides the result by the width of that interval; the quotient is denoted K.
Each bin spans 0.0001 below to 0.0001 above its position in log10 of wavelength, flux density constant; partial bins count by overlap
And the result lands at 1.04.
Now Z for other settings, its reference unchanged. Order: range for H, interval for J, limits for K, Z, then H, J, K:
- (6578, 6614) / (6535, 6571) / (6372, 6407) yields 1.00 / 1.00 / 0.95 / 1.05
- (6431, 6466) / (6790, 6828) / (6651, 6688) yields 0.97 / 1.02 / 0.97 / 0.99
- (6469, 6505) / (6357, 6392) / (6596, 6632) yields 1.08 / 1.02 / 1.06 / 1.00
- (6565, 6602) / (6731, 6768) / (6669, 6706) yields 0.96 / 0.99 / 0.98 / 0.99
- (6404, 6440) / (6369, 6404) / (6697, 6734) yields 1.07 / 1.03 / 1.05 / 0.98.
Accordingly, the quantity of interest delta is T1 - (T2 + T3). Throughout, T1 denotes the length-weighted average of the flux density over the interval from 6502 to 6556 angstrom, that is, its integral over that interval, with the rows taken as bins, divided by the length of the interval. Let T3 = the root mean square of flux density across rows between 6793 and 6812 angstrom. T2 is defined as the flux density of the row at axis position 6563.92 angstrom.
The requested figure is -21.9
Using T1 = 26.7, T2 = 22.9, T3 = 25.7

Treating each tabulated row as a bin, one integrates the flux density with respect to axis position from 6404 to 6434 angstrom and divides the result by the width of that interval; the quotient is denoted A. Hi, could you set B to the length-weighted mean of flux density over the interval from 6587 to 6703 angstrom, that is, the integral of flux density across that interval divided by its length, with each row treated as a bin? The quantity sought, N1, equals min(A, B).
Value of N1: 26.5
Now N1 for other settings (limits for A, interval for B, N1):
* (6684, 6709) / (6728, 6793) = 26.0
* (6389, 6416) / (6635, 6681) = 26.5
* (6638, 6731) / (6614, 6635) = 26.2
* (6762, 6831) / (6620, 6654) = 25.7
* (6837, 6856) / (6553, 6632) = 25.7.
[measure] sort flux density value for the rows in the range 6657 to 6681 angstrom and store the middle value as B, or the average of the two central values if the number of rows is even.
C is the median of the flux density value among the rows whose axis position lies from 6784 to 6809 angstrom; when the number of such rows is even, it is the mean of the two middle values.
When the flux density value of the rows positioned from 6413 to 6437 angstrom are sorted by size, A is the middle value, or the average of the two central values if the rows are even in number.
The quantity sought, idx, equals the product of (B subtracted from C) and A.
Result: -11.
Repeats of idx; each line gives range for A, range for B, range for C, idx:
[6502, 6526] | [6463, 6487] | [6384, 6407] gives 11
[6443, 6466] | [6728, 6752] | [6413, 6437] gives 30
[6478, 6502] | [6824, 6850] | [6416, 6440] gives 47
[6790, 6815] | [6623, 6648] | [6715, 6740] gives -10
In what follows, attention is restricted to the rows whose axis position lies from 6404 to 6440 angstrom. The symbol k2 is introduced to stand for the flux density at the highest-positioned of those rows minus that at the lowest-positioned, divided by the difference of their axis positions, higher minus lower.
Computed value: -0.034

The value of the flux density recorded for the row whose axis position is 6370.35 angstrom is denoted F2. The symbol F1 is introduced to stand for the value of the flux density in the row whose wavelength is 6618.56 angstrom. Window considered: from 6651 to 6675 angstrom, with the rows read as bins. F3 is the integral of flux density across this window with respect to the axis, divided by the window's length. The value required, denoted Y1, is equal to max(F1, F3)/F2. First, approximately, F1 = 26.9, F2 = 28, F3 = 26.4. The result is 0.96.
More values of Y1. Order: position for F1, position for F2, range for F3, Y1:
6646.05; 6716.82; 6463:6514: 1.06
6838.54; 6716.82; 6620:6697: 1.04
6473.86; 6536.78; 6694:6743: 1.00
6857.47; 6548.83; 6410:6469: 1.04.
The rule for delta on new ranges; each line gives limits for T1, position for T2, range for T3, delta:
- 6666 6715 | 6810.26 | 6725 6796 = -25.2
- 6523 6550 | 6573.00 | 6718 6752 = -24.9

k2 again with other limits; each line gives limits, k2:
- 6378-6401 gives -0.034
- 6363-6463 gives -0.007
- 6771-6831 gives -0.011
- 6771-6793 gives 0.011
